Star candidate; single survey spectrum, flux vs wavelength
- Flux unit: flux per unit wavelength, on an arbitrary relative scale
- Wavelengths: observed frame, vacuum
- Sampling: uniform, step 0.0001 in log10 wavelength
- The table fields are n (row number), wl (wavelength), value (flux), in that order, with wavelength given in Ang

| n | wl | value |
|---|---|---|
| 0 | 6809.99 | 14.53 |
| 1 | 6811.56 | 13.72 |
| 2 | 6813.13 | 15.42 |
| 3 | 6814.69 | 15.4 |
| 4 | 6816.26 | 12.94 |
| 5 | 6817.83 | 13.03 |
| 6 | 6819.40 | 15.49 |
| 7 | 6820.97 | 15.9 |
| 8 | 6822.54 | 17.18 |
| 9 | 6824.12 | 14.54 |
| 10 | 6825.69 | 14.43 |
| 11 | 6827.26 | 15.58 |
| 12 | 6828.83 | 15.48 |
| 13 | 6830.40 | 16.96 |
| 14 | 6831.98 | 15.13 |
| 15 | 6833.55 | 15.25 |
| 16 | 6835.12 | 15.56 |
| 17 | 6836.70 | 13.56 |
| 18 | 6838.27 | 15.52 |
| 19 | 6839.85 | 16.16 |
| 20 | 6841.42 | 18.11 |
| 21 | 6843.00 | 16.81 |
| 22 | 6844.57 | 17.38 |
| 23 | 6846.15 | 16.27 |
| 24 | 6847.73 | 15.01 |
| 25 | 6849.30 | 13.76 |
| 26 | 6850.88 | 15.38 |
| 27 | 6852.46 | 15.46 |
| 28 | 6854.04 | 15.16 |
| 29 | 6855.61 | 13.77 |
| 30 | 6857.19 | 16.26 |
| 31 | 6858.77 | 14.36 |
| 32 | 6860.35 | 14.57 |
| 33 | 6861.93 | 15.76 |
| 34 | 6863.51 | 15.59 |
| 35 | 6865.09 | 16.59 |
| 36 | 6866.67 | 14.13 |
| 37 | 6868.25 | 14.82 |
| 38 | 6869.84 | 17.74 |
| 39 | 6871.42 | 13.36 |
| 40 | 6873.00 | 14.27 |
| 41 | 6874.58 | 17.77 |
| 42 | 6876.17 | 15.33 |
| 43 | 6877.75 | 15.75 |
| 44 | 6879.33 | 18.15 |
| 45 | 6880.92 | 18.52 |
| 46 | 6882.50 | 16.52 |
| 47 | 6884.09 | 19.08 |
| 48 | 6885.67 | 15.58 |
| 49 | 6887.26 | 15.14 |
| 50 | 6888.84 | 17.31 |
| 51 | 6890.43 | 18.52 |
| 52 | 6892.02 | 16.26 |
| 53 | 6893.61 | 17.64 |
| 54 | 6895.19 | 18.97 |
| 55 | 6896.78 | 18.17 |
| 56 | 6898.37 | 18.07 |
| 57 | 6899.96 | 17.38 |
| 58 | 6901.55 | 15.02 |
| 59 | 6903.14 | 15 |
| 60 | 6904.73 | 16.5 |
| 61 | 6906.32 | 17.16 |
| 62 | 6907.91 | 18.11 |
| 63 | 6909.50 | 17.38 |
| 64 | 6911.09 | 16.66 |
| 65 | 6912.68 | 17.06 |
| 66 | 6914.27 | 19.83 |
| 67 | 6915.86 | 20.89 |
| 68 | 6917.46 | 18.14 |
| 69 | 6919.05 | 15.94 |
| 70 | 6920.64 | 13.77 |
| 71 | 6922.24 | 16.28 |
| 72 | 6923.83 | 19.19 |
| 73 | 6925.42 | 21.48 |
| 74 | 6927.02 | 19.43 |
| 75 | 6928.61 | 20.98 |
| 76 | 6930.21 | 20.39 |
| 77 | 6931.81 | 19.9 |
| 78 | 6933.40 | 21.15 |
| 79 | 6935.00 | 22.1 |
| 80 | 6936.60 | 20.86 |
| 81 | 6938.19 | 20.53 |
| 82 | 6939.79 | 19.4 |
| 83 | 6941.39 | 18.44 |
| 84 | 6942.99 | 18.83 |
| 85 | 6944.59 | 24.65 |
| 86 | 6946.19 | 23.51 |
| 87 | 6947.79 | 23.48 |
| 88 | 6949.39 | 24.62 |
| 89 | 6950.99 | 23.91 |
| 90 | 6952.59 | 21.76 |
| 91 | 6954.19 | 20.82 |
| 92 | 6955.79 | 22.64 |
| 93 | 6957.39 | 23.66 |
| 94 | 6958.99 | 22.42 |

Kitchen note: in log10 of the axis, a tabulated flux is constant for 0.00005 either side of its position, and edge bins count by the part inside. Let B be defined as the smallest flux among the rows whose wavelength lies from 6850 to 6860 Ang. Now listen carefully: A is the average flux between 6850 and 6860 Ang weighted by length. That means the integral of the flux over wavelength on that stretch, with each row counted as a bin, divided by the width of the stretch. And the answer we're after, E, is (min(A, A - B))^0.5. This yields 1.12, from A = 15.0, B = 13.77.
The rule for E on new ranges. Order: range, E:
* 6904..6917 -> 1.21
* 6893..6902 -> 1.62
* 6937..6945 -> 1.32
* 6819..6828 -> 1.04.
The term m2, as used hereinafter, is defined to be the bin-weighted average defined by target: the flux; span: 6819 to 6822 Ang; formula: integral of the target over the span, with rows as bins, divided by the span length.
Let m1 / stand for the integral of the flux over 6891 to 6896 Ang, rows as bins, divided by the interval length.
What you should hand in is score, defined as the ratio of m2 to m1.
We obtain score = 0.90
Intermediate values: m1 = 17.7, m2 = 15.8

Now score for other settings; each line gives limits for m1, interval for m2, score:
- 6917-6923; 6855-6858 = 0.95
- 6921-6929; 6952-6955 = 1.11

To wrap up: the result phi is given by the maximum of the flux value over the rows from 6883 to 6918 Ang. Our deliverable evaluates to 20.89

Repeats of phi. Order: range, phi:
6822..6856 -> 18.11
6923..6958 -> 24.65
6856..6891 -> 19.08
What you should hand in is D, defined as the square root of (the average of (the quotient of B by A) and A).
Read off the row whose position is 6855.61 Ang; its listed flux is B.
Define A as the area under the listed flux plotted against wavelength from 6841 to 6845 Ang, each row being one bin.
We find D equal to 5.9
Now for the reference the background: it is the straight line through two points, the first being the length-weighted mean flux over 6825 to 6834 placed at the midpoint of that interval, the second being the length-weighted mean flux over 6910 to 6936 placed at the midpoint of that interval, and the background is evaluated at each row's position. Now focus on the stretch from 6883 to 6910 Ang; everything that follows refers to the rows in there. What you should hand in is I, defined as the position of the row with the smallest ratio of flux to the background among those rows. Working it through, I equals 6903.14 Ang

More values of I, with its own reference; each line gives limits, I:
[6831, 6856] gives 6855.61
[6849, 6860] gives 6855.61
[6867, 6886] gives 6871.42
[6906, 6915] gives 6911.09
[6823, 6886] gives 6871.42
